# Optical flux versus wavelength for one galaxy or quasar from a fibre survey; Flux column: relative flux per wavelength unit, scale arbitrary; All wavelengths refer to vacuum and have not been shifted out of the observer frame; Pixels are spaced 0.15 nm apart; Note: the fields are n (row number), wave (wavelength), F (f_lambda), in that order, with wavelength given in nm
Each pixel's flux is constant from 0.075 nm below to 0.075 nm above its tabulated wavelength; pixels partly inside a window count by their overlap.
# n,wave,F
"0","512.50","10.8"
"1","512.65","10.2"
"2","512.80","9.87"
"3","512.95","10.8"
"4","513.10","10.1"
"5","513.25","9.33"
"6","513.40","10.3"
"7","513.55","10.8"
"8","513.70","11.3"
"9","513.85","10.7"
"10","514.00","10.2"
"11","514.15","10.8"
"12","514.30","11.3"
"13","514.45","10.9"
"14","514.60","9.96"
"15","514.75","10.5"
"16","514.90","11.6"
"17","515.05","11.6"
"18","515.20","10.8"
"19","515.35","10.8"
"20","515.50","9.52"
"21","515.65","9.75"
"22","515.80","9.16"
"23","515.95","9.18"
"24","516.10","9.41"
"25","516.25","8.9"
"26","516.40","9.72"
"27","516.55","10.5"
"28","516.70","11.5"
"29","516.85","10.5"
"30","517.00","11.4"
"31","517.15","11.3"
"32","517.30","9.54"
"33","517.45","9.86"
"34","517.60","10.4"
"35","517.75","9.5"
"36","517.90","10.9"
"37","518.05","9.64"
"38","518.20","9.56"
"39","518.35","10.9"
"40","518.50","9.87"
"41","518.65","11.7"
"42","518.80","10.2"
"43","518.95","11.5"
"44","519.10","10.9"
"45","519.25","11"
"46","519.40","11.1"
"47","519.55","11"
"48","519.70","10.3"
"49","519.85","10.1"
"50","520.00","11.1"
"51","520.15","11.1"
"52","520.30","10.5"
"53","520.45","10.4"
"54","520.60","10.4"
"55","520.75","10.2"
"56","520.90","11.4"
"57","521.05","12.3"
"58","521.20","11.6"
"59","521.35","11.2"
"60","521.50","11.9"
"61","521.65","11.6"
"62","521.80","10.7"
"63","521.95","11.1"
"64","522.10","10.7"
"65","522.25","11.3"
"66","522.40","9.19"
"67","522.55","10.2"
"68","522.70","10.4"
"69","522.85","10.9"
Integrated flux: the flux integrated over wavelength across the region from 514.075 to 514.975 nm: 9.8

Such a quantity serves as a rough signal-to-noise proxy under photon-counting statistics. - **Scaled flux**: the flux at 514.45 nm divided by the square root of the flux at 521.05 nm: 3.11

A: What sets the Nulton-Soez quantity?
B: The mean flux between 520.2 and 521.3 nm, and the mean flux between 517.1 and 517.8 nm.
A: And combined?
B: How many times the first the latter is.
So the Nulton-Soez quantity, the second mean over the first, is 0.92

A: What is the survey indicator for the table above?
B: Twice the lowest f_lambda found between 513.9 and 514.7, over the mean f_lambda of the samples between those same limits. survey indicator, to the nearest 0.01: 1.87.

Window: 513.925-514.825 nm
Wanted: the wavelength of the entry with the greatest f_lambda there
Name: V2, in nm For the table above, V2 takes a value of 514.30 nm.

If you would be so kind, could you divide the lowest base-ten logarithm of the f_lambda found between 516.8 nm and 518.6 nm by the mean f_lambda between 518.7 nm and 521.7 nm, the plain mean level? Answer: 0.0890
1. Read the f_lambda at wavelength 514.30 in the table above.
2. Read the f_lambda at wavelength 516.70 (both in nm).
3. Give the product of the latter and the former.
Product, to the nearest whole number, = 130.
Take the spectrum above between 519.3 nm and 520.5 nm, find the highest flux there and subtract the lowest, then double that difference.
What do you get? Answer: 2.0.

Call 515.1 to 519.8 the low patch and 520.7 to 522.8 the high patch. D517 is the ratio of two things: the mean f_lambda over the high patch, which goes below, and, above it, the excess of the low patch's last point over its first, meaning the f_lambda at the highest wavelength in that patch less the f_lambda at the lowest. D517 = -0.05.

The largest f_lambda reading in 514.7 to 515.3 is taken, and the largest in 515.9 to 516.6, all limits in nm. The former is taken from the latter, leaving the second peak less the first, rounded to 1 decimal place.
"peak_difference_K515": -1.1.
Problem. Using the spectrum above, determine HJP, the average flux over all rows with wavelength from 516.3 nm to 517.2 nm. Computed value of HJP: 10.8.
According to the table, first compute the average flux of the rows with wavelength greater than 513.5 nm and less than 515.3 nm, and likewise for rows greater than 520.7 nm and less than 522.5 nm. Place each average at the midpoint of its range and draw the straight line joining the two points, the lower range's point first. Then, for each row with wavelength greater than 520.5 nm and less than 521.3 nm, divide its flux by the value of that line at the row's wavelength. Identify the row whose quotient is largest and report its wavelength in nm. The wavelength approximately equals 521.05 nm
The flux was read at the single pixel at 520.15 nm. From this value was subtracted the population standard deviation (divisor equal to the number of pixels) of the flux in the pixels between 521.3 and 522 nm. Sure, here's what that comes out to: 10.7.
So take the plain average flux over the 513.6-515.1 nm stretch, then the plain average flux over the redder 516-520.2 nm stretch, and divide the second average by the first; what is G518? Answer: 0.96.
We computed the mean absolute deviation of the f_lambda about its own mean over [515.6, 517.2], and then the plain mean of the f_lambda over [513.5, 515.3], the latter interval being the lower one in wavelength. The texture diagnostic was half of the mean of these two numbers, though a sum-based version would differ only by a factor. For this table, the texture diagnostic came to 2.93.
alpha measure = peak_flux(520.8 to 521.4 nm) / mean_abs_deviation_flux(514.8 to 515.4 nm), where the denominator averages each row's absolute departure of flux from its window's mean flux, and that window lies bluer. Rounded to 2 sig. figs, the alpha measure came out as 31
